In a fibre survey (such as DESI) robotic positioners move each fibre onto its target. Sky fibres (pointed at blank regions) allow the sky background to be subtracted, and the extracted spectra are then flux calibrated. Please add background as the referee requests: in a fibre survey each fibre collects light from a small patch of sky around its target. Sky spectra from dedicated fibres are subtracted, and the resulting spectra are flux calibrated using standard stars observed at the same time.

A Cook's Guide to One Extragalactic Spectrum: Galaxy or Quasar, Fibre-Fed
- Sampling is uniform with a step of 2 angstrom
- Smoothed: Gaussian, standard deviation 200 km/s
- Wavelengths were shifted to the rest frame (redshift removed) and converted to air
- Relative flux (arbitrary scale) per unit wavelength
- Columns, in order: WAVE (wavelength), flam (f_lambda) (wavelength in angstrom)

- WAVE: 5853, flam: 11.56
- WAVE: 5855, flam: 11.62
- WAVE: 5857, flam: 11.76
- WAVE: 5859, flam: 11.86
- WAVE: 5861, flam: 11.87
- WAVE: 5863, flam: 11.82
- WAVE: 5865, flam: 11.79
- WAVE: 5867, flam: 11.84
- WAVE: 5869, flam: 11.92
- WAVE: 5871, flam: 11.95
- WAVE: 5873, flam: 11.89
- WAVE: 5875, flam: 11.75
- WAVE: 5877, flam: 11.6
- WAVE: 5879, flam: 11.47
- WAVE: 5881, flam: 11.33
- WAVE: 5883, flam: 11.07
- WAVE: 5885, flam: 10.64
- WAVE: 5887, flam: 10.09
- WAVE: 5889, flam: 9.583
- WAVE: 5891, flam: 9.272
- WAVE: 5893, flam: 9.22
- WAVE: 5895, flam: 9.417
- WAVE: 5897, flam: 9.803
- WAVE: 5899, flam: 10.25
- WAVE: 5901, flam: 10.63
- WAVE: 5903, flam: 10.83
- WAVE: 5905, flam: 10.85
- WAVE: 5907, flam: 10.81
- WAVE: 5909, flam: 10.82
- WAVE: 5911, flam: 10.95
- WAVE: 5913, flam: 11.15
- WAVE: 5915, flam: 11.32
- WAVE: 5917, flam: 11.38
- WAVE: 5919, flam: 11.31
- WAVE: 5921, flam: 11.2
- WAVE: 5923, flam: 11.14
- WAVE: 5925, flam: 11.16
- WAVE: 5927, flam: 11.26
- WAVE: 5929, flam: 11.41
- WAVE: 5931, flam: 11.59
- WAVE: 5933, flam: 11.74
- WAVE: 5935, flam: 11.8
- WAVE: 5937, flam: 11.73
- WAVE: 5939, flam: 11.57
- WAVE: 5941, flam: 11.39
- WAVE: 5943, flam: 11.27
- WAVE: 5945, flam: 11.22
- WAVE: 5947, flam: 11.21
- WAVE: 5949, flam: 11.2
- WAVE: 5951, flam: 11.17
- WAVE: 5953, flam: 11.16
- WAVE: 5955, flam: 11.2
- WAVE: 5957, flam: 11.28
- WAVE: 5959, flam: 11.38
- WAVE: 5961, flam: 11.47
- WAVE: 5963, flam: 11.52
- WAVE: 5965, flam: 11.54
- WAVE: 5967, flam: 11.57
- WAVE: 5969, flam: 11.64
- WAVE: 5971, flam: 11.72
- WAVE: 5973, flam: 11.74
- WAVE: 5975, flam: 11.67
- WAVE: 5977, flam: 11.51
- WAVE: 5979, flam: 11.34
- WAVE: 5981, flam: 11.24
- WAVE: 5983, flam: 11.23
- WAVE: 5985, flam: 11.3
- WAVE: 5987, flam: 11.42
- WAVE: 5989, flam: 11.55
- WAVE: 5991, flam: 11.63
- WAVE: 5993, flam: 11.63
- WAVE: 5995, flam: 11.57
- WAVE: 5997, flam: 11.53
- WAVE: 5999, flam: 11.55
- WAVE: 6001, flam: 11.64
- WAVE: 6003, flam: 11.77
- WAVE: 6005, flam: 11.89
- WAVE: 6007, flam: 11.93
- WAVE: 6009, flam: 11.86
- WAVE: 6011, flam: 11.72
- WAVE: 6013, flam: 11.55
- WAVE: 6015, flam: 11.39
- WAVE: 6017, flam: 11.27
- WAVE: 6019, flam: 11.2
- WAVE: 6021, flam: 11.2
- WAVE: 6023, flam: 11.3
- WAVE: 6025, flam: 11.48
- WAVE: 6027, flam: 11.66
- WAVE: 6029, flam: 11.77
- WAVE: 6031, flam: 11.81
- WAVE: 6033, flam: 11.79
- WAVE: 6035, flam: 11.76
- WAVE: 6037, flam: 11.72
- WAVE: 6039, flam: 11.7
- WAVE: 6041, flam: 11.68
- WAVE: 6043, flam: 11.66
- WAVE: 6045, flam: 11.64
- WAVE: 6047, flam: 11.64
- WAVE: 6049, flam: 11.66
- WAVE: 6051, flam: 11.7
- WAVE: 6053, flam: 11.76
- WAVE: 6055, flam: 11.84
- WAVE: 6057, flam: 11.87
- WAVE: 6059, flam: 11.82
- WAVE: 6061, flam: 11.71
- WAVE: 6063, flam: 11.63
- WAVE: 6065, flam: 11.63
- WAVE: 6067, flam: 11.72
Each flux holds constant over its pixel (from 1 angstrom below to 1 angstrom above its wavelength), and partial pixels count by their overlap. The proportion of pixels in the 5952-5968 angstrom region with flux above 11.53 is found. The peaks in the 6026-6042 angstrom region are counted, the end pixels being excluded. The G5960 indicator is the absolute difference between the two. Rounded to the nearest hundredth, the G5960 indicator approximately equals 0.75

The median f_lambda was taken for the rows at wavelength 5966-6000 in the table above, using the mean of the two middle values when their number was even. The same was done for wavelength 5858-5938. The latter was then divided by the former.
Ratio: 0.98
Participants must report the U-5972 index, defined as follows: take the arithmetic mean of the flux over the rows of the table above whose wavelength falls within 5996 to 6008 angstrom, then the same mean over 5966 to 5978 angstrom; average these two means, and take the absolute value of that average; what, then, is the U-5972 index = 11.7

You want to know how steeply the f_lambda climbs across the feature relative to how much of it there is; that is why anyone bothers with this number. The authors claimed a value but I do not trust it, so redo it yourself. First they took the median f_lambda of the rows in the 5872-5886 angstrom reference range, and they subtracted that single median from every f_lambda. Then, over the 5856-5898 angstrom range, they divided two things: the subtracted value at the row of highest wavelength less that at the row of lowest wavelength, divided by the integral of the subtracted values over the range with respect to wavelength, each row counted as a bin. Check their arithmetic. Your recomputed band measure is 0.11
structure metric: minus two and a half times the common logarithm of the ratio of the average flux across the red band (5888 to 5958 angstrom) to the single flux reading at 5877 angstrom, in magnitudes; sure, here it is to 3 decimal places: 0.062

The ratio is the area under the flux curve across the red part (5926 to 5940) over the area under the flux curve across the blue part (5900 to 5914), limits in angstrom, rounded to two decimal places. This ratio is 1.07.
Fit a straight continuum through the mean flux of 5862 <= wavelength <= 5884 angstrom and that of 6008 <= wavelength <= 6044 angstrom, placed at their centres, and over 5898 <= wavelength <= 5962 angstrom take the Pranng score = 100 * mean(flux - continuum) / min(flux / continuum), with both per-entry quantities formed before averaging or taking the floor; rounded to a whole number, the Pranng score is -49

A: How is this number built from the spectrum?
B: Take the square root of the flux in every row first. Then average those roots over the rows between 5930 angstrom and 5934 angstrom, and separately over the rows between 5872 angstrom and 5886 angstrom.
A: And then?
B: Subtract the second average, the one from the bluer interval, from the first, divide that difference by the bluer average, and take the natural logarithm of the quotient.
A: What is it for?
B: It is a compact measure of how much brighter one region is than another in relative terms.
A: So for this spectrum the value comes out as -4.4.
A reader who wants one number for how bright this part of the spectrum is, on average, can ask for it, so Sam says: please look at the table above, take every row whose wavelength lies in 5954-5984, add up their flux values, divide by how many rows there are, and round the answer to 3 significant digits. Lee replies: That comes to 11.5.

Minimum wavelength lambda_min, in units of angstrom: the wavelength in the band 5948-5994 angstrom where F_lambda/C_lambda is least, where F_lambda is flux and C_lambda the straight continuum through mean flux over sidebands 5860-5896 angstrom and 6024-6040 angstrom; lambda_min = 5983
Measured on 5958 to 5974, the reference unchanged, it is 5959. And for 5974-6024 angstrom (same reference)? 6021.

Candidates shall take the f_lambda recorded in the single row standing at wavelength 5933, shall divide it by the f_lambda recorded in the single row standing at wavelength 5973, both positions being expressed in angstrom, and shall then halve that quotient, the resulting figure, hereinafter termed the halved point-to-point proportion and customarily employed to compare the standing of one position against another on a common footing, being 0.500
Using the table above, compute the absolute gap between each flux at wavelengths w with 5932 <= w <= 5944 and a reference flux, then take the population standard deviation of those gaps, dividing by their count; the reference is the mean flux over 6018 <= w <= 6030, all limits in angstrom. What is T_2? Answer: 0.11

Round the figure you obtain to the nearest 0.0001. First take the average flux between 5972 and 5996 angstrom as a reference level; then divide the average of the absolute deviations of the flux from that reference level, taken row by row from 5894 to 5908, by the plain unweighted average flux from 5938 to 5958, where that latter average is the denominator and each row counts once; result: 0.0990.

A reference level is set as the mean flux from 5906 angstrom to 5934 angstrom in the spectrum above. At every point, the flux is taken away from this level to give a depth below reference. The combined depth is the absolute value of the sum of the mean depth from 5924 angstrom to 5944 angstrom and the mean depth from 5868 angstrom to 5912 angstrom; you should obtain 0.24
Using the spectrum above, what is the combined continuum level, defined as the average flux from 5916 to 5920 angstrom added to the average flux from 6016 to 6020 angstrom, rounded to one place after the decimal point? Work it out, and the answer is 22.6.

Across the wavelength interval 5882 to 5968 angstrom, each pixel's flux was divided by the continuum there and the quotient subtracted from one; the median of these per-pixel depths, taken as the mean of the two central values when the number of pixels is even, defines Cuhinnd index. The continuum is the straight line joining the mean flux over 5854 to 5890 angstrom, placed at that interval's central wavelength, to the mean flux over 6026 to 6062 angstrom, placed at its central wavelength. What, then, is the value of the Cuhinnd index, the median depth 0.031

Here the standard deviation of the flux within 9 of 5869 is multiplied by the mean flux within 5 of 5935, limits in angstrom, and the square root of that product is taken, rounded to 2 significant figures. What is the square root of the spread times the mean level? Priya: 1.1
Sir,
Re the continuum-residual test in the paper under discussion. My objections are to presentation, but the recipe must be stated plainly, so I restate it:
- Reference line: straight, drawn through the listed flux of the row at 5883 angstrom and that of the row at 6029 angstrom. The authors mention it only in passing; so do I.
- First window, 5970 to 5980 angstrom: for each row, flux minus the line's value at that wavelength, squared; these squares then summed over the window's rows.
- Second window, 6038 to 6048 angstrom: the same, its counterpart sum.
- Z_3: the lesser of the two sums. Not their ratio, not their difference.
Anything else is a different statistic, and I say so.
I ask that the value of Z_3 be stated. 0.16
